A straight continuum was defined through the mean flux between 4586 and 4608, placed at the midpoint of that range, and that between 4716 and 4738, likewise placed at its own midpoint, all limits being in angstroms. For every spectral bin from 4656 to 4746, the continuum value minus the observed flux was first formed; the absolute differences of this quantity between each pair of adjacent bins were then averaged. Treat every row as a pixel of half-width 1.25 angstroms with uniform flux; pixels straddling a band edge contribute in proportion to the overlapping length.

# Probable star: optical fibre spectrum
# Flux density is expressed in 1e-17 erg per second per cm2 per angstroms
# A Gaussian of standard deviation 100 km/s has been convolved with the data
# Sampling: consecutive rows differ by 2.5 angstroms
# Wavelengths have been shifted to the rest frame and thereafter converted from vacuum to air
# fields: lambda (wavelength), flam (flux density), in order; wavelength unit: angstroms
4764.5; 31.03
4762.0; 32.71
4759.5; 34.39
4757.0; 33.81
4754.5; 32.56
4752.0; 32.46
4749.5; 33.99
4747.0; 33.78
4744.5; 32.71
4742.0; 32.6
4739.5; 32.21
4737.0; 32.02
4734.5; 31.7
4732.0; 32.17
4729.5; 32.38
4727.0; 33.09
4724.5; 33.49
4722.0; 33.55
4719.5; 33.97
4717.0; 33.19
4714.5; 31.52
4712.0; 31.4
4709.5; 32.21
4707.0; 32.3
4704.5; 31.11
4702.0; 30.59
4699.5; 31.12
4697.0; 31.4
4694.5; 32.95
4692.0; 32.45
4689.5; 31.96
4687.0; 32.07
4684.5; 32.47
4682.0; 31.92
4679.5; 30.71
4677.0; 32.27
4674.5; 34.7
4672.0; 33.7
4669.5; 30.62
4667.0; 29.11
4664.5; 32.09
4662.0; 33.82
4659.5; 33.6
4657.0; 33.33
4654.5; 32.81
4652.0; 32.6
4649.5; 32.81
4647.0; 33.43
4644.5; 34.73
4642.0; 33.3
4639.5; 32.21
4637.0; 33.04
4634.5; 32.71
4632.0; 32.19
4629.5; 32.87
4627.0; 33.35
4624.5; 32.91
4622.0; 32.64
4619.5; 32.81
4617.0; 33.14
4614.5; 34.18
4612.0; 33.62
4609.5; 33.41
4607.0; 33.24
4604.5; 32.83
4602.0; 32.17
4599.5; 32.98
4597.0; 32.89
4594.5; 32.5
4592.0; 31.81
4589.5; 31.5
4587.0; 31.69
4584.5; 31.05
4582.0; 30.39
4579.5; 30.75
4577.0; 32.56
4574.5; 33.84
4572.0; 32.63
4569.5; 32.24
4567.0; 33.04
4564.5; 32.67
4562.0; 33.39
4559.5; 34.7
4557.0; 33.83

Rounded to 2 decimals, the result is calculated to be 0.82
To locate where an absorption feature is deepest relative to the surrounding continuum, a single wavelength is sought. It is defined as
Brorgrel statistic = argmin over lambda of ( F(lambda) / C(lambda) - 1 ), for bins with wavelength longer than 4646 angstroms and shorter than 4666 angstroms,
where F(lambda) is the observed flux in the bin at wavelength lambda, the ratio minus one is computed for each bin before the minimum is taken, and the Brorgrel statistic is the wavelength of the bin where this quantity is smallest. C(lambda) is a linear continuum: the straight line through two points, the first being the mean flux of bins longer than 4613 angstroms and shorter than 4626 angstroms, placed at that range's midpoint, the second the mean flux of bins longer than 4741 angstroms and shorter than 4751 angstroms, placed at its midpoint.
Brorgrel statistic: 4664.5 angstroms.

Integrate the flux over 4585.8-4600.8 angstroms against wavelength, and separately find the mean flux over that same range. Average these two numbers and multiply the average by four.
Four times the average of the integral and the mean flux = 1031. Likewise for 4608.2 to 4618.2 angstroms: 739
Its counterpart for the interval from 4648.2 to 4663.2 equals 1061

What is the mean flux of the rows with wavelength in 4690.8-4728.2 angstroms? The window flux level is 32.3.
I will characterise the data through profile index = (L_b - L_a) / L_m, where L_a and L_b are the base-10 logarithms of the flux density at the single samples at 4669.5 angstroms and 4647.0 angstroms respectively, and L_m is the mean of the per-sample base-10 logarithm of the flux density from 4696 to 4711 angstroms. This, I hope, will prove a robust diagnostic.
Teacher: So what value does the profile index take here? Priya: 0.025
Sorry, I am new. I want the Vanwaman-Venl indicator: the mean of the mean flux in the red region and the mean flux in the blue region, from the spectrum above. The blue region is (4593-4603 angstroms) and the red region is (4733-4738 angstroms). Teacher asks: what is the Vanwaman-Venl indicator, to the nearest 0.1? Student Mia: 32.2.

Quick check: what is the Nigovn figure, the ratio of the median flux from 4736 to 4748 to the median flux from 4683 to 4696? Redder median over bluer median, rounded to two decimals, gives 1.00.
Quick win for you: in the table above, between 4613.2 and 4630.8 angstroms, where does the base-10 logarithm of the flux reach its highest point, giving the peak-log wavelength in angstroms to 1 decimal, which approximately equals 4614.5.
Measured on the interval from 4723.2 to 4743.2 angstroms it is 4724.5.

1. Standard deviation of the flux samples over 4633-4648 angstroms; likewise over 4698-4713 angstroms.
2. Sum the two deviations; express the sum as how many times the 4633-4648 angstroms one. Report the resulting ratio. 1.79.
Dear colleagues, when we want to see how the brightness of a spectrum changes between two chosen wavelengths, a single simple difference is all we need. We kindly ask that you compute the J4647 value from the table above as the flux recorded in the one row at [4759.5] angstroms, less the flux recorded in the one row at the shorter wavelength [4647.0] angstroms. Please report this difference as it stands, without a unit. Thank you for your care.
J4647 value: 1.0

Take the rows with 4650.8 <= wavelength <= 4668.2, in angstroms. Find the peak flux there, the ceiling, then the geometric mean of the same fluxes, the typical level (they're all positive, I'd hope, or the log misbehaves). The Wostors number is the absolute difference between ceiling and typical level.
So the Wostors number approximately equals 1.38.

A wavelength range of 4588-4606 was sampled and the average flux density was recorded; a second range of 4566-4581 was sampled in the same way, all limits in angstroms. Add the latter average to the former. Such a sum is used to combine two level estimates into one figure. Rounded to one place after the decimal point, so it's 64.9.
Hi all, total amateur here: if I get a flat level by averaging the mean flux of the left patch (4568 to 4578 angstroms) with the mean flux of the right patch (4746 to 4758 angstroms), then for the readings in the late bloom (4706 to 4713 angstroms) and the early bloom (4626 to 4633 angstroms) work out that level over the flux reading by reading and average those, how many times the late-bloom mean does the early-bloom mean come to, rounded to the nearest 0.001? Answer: 0.975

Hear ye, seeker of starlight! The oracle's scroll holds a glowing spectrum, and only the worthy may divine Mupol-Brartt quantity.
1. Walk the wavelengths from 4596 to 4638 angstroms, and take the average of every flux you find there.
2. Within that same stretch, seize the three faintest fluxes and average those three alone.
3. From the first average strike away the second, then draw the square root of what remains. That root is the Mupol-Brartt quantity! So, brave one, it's 0.82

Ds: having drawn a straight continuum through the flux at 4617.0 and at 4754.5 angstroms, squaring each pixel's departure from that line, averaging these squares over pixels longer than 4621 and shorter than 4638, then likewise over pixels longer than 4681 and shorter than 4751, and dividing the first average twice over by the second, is 0.2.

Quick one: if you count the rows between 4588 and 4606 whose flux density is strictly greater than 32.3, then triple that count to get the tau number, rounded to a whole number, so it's 12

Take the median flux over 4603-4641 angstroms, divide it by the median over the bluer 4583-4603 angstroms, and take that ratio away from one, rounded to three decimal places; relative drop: -0.029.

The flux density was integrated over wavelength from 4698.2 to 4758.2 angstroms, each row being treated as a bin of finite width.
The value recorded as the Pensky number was 1950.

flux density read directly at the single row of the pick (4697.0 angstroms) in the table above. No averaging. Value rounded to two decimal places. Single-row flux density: 31.40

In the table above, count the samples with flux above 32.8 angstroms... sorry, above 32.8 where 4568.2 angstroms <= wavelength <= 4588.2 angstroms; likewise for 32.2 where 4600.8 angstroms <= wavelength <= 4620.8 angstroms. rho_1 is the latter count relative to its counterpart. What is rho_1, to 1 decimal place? 7.0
